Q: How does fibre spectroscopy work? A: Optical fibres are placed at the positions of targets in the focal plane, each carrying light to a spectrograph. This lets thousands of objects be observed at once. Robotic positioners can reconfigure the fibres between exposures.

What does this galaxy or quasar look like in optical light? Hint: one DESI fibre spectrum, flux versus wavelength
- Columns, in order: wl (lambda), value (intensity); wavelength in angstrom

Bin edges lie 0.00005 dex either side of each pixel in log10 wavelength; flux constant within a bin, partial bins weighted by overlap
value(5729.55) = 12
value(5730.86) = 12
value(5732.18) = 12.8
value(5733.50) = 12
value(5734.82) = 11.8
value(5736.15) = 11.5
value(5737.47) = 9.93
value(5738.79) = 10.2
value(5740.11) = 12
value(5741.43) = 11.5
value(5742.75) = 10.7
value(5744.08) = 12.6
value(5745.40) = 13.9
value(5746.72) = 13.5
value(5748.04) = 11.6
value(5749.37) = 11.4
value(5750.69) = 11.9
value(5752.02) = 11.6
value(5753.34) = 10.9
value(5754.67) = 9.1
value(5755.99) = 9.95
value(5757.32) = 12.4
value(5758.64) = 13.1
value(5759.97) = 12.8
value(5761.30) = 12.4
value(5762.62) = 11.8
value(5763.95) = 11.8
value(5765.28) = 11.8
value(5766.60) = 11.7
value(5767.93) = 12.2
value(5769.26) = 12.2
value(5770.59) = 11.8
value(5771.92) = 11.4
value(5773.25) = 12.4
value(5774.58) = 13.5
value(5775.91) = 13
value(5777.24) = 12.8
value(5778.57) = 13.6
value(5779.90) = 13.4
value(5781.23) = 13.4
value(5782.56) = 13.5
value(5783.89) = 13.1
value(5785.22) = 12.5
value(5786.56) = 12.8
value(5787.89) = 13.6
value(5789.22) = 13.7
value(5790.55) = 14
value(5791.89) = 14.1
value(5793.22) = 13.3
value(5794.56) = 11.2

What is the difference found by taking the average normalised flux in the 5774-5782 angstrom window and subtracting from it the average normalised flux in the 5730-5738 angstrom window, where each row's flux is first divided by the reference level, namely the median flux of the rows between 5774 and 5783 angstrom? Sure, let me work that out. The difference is 0.12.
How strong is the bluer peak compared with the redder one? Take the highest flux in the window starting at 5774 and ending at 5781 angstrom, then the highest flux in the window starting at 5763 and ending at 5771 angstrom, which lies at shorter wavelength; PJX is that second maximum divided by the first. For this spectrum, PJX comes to 0.897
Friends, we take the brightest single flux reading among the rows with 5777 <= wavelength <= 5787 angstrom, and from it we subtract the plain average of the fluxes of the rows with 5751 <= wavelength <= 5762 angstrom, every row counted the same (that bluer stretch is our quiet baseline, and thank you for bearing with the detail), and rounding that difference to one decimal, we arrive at 2.1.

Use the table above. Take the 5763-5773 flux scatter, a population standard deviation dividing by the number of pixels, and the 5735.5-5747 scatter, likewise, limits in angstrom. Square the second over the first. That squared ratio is 25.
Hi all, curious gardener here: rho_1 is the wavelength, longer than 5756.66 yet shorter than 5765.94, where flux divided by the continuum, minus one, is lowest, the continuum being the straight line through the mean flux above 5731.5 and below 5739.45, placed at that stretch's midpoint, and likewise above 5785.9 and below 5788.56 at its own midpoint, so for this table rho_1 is 5765.28 angstrom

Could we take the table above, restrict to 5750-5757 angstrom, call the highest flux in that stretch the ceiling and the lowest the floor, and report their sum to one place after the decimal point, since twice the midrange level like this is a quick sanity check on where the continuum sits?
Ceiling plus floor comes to 21.0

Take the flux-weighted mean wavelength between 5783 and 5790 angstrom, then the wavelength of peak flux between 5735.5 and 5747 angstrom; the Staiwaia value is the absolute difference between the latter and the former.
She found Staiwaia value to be 41.2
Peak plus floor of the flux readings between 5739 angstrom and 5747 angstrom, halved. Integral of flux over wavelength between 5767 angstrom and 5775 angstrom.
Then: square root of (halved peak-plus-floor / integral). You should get 0.355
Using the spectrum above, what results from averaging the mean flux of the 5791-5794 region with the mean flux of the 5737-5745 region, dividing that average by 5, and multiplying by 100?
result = 249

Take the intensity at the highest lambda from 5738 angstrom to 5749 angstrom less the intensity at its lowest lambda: 1.4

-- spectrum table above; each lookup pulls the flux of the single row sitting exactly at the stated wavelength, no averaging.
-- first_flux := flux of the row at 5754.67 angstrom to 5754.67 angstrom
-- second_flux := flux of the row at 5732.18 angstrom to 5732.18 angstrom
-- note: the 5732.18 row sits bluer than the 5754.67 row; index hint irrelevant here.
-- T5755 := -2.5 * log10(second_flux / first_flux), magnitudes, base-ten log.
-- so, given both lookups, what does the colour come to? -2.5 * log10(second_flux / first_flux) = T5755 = -0.37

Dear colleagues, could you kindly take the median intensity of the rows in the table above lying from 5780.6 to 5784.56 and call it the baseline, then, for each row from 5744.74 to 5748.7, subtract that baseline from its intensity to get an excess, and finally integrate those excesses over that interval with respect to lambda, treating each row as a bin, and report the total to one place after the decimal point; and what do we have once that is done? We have -1.6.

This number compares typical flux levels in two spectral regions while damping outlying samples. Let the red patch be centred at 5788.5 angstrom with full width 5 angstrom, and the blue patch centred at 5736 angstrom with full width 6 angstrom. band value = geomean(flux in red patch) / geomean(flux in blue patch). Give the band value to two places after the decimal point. 1.22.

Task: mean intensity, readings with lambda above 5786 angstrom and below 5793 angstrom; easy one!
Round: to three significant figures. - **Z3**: 13.6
